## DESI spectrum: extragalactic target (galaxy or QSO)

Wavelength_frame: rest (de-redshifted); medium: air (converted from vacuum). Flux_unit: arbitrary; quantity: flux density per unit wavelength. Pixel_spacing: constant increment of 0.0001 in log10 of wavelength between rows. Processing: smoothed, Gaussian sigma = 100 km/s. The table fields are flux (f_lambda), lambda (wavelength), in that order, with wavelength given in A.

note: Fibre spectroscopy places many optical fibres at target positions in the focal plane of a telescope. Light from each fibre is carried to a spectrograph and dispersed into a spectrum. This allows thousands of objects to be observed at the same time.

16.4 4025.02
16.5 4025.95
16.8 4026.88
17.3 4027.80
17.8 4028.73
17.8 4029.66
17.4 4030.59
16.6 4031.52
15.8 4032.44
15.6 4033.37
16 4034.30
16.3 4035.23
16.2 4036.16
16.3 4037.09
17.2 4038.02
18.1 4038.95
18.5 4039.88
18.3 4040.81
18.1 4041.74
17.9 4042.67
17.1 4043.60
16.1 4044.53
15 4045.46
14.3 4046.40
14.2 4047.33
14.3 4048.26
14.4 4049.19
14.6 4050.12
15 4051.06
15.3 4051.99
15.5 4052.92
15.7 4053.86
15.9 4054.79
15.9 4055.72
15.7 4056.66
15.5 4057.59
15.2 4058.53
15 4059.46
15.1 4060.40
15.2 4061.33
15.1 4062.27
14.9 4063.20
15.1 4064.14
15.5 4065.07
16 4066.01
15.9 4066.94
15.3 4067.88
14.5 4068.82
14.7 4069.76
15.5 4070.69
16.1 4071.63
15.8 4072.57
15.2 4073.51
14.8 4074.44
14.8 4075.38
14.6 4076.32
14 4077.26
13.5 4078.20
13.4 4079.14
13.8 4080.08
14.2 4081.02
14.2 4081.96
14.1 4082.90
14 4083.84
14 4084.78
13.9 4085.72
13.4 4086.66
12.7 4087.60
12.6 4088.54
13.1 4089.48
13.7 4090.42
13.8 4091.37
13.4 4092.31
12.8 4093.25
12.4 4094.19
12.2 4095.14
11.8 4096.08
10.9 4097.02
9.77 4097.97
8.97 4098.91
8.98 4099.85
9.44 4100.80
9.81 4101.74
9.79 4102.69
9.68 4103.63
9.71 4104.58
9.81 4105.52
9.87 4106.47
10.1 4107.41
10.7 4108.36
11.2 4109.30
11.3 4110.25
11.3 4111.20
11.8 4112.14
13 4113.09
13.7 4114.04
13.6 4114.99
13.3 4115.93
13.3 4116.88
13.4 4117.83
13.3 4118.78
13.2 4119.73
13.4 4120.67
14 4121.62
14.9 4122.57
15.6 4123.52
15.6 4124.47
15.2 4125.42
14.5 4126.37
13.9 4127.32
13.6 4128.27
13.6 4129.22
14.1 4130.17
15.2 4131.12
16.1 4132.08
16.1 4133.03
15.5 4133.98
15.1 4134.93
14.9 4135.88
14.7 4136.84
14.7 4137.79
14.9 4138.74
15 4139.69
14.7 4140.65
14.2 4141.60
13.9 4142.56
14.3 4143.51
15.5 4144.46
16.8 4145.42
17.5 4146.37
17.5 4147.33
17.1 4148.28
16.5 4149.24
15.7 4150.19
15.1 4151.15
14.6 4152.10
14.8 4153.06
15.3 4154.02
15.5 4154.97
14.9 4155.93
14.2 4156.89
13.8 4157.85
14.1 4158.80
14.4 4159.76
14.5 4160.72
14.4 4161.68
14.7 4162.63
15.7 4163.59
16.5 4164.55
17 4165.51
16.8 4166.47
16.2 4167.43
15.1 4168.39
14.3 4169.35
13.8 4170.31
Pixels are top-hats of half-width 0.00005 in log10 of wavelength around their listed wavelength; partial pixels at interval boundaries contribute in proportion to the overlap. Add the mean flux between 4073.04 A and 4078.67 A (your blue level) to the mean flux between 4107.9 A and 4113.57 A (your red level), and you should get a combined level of 26.0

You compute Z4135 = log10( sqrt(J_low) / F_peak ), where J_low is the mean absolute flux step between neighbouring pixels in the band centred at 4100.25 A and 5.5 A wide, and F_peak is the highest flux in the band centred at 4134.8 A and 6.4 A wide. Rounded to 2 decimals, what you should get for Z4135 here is -1.45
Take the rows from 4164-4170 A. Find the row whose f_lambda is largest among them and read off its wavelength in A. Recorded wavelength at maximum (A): 4165.51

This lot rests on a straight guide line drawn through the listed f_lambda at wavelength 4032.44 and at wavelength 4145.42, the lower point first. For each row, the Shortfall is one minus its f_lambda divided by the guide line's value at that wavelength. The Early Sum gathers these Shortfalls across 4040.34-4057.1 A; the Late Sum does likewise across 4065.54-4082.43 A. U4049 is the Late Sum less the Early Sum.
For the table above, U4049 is 1.3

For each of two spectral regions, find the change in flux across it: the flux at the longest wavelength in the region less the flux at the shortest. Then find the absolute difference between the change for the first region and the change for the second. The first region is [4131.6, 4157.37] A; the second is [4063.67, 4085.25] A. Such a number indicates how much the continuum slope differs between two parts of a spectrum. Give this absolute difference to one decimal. 0.8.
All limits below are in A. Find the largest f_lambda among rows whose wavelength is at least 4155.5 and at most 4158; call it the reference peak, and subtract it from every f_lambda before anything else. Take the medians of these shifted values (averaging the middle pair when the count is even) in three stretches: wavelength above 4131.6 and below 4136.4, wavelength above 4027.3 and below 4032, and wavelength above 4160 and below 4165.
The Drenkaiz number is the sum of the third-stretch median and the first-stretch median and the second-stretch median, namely 3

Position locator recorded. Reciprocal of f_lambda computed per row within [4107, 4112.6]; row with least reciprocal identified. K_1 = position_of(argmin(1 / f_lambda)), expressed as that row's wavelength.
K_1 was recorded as 4112.14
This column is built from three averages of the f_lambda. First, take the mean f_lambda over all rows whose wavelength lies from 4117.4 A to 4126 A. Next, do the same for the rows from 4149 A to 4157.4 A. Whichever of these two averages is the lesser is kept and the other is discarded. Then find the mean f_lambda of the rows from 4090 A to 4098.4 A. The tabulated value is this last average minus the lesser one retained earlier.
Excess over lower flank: -2.0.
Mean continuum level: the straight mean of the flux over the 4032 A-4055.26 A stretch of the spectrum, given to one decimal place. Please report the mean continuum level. 16.1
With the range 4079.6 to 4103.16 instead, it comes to 12.3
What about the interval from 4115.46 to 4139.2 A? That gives 14.5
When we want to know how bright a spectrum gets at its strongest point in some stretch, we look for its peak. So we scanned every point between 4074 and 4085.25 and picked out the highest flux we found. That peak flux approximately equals 14.8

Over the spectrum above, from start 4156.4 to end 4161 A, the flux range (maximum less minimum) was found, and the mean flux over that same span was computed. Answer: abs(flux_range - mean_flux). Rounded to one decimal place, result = 13.5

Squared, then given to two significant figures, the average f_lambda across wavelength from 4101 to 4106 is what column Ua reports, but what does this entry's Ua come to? 95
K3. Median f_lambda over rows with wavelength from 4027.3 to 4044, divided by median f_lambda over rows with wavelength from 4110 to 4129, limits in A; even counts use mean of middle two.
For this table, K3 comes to 1.28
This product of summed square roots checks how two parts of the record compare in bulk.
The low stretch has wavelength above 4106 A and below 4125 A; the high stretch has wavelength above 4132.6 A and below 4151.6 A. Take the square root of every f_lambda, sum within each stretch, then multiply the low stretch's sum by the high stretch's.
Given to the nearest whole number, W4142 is 5623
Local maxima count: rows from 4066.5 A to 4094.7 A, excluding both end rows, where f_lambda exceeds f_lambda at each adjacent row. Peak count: 2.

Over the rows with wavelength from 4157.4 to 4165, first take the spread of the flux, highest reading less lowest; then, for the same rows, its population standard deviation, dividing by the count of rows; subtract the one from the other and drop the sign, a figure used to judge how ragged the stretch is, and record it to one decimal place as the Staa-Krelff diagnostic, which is 1.9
